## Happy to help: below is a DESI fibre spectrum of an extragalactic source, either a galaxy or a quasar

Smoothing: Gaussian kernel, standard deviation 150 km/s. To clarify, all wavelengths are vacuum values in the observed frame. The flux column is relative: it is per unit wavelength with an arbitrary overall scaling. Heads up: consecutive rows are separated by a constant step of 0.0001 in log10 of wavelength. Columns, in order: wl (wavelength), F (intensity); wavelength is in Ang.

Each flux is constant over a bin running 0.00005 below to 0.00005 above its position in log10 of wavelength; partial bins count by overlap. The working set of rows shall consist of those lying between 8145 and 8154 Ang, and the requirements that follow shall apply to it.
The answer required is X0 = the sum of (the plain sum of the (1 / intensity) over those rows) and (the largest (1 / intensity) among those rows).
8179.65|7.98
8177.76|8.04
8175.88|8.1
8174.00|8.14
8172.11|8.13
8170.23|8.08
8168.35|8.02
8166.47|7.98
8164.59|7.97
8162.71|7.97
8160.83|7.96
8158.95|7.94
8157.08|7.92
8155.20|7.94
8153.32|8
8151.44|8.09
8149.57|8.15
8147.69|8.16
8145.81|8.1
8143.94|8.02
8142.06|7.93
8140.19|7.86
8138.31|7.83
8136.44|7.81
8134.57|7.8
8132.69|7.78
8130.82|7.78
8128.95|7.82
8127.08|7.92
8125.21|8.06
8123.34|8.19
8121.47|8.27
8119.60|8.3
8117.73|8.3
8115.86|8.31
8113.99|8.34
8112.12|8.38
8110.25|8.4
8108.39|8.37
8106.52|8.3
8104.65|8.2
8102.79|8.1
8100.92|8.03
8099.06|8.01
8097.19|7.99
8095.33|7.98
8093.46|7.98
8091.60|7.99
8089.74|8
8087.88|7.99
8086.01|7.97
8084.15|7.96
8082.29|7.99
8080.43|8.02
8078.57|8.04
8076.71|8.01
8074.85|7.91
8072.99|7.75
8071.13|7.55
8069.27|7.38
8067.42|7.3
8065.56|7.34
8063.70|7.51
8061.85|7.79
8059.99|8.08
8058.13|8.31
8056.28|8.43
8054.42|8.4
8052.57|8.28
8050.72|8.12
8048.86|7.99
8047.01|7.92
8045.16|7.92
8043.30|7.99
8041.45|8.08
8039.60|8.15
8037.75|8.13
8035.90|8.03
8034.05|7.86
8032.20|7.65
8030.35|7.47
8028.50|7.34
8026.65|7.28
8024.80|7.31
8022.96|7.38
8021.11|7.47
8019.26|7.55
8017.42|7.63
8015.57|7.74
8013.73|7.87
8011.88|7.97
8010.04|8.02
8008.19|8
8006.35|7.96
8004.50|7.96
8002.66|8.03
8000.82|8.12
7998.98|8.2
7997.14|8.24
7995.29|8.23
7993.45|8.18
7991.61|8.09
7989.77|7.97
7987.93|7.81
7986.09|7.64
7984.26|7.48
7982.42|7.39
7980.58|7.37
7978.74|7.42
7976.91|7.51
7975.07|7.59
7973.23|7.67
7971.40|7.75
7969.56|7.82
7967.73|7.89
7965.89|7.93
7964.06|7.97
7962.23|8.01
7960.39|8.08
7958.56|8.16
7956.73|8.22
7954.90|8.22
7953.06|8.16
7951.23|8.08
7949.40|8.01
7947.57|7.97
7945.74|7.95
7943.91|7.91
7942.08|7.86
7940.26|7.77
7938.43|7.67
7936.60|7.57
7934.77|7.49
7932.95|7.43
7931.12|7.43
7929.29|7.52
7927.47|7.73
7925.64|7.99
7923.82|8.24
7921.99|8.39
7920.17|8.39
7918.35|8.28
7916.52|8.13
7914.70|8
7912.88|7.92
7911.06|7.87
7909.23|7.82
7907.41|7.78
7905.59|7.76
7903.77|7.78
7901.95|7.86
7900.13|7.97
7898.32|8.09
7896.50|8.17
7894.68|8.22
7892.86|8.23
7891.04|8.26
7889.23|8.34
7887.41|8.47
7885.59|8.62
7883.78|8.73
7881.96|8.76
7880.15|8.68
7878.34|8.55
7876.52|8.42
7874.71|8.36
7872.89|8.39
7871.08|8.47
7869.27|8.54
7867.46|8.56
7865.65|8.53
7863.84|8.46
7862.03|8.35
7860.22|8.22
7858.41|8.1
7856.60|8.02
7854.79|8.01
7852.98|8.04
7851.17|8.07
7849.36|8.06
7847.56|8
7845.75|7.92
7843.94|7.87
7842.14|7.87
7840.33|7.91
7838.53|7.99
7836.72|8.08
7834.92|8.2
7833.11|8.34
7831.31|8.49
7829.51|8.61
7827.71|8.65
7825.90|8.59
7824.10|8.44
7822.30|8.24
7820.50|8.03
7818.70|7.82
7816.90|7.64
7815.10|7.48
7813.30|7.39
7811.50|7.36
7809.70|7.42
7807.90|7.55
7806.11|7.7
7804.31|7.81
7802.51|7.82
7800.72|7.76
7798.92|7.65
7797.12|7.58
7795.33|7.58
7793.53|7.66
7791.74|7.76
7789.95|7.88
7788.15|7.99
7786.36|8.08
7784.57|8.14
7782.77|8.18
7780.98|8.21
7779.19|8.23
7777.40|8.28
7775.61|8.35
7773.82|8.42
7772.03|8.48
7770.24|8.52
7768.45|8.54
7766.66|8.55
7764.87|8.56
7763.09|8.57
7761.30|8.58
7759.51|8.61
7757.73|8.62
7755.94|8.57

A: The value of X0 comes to 0.74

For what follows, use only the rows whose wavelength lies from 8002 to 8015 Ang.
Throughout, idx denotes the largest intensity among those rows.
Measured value 8.03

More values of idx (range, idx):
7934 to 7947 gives 7.95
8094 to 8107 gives 8.3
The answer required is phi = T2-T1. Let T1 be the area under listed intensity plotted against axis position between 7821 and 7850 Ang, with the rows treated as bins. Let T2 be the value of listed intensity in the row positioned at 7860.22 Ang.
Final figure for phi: -230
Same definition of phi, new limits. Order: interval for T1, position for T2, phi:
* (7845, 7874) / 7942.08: -231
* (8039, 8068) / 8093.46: -223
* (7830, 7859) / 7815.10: -226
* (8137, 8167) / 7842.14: -232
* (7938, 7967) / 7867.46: -224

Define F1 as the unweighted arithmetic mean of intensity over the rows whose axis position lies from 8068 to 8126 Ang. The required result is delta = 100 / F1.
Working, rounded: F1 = 8.07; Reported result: 12.4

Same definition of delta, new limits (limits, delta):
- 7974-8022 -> 12.8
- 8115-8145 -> 12.5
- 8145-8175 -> 12.4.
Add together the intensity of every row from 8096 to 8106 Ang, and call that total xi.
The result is 40.3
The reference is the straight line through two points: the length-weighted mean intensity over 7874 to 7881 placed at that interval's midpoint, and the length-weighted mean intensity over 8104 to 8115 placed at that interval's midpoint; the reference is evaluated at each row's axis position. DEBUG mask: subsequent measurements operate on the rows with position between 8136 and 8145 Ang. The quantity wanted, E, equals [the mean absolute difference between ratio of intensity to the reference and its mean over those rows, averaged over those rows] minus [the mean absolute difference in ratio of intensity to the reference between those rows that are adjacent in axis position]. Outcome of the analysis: 0.002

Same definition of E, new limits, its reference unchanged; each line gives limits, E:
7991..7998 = 0.000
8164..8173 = 0.002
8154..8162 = -0.001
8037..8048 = 0.004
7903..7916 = 0.003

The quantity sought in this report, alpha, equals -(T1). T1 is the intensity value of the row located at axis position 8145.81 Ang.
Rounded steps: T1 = 8.1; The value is -8.10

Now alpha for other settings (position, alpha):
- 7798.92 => -7.65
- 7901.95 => -7.86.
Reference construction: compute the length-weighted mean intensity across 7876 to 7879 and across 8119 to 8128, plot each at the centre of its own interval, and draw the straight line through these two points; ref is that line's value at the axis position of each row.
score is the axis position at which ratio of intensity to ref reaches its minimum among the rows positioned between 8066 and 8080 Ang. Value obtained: 8067.42 Ang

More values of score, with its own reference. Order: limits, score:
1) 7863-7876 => 7874.71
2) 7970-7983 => 7980.58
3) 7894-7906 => 7905.59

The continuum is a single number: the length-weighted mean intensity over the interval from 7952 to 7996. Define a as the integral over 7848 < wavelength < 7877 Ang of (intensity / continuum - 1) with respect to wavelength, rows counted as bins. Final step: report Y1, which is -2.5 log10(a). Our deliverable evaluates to -0.5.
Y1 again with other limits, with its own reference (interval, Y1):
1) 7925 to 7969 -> 2.4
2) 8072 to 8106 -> 0.5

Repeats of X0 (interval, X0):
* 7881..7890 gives 0.70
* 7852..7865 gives 0.98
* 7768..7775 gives 0.59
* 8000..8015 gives 1.13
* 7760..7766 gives 0.47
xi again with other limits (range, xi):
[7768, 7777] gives 42.3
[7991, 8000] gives 40.9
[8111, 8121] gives 41.6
